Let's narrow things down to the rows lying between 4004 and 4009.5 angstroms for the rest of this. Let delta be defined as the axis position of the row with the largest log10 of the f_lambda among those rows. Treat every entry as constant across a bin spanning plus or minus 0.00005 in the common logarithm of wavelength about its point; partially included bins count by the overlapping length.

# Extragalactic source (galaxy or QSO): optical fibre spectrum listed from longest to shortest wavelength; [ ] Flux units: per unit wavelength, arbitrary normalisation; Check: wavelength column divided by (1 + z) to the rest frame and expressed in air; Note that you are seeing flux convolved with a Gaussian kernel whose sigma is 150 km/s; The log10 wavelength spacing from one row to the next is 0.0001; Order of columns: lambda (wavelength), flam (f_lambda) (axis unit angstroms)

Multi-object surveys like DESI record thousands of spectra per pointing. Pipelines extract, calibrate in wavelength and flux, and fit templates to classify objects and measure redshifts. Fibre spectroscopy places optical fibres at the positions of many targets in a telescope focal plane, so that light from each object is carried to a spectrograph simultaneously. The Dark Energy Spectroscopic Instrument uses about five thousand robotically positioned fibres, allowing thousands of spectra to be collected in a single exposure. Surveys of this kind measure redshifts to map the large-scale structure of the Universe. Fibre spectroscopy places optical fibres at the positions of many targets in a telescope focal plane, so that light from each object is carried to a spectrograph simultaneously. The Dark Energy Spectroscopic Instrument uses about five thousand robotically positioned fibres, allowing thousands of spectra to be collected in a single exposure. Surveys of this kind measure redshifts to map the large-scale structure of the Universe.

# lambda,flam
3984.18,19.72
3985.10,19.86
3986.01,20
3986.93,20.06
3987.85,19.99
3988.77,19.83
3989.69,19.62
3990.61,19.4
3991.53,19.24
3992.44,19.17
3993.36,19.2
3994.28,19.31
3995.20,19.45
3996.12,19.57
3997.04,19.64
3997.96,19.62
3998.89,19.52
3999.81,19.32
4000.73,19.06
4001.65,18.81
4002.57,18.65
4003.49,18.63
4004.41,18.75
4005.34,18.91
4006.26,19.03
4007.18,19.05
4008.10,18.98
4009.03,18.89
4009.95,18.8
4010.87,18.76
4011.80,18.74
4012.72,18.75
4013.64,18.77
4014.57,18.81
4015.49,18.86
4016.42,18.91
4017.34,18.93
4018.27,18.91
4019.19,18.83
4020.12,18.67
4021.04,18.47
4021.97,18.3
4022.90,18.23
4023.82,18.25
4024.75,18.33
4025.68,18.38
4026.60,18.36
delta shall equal 4007.18 angstroms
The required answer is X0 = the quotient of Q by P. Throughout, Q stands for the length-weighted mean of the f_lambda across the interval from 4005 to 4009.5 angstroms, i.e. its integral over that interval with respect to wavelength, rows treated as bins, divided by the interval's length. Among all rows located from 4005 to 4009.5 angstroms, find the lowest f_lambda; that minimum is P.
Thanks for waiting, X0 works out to 1.005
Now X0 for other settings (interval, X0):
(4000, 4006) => 1.011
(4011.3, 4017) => 1.004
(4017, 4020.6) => 1.009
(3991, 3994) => 1.005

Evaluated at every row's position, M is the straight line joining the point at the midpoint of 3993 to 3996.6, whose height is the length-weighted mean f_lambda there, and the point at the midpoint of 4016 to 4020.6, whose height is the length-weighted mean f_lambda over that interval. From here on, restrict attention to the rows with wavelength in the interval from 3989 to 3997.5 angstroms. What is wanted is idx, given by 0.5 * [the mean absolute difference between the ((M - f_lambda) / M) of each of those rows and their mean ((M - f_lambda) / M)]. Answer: 0.0045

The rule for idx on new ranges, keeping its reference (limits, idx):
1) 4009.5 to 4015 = 0.0010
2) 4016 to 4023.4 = 0.0054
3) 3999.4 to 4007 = 0.0048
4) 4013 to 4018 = 0.0020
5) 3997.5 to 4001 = 0.0044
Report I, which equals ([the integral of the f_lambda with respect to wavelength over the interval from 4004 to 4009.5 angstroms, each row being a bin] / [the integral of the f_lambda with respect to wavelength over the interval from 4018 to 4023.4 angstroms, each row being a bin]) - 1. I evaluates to 0.04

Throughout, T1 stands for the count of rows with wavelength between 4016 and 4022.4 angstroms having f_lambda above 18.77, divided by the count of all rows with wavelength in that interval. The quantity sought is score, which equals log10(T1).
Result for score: -0.24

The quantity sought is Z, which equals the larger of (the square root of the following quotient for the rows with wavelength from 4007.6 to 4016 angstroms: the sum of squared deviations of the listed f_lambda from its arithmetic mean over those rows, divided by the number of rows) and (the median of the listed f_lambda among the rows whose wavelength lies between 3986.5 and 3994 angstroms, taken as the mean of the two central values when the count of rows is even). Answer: 19.5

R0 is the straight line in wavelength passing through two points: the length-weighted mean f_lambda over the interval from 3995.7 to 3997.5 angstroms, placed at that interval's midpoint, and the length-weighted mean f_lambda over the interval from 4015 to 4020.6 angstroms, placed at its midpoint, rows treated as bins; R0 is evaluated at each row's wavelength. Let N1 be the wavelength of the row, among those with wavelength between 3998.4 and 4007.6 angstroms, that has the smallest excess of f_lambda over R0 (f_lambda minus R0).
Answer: 4002.57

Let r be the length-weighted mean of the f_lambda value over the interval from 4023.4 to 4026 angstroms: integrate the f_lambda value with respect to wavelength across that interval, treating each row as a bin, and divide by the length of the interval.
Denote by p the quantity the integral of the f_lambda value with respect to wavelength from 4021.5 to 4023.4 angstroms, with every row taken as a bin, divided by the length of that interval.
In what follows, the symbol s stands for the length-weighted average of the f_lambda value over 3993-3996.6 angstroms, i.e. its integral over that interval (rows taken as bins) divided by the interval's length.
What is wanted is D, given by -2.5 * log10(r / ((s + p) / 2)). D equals 0.032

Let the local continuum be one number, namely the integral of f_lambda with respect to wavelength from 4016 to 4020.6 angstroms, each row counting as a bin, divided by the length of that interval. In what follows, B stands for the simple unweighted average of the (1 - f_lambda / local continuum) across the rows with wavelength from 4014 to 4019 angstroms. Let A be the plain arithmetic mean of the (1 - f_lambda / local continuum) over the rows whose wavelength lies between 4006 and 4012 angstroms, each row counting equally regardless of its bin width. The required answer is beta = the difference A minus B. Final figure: 0.00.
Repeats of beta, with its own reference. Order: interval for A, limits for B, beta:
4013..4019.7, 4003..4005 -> -0.01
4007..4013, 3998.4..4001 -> 0.02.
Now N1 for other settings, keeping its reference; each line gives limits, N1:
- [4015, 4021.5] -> 4021.04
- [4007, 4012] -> 4010.87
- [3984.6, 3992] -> 3991.53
